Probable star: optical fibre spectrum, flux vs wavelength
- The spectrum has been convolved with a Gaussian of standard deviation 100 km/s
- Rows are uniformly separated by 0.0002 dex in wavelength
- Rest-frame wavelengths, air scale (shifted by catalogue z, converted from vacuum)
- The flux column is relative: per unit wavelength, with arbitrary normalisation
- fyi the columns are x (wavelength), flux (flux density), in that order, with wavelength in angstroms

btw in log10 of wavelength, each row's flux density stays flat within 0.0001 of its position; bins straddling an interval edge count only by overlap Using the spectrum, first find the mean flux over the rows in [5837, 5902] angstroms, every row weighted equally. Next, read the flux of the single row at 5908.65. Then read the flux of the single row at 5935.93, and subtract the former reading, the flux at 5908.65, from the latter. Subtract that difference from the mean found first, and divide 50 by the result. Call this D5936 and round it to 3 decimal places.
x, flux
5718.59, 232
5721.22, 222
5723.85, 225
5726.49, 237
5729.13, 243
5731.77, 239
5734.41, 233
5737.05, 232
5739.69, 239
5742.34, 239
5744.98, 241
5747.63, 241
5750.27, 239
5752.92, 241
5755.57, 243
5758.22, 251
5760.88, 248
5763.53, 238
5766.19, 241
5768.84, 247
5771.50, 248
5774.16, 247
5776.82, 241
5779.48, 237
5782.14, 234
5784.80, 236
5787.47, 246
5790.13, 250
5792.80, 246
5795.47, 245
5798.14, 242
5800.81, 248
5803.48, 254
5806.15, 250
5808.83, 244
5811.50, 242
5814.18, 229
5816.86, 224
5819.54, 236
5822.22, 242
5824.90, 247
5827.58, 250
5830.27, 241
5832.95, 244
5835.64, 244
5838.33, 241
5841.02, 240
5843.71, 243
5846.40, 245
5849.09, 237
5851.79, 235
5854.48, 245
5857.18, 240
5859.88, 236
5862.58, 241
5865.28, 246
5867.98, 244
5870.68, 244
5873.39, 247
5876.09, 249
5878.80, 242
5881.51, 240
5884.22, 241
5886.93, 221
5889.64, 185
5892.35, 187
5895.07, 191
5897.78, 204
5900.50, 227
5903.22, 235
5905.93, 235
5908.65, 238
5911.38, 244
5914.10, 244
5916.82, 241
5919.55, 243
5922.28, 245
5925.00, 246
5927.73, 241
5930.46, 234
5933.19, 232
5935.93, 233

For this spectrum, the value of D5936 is 0.211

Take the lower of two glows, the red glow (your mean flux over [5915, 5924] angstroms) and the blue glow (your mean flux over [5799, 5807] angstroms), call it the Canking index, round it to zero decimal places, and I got 243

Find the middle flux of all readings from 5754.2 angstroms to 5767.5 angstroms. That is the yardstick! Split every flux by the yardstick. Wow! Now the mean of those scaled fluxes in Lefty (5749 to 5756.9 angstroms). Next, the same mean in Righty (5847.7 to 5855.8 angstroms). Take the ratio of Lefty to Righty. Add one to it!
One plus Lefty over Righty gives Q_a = 2.01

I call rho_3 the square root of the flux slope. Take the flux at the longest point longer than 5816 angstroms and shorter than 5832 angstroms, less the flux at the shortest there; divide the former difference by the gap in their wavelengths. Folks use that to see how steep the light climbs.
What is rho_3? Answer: 1.1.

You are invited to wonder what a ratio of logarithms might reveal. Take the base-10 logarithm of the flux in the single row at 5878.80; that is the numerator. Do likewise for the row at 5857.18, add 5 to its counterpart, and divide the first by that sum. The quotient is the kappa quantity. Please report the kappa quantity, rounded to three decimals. 0.323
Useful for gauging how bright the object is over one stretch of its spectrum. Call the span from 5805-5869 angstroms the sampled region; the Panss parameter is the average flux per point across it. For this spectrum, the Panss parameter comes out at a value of 241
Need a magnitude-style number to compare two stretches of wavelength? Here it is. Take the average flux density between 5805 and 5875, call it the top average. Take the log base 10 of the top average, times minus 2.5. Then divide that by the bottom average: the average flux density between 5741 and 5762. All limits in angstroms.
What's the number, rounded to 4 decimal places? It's -0.0245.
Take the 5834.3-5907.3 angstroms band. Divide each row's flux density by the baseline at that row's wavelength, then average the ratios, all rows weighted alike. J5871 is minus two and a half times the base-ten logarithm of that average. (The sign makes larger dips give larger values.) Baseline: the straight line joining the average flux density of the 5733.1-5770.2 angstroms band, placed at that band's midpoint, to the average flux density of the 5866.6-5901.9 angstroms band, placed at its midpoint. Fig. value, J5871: -0.03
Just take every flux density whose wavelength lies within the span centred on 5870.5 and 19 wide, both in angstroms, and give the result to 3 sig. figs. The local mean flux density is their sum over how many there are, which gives 245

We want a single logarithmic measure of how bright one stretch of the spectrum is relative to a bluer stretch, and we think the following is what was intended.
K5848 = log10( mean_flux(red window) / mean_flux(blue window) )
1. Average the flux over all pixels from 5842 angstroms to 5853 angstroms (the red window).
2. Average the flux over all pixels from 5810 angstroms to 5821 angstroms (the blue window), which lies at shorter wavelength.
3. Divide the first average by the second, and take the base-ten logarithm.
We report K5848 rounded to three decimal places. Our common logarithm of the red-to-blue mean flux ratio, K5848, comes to 0.013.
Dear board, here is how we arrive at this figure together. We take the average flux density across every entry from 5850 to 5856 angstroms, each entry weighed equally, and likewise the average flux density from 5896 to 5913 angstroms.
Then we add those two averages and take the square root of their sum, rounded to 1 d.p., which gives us 21.7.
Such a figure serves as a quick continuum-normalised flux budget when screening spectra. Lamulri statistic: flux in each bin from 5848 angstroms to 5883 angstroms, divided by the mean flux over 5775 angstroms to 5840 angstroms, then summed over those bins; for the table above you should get 13.0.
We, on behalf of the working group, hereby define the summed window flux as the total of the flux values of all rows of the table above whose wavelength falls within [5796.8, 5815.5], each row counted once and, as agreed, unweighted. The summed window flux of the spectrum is 1709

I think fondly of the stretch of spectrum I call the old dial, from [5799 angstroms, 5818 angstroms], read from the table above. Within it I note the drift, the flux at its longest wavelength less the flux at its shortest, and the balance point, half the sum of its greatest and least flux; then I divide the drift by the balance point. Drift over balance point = -0.10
